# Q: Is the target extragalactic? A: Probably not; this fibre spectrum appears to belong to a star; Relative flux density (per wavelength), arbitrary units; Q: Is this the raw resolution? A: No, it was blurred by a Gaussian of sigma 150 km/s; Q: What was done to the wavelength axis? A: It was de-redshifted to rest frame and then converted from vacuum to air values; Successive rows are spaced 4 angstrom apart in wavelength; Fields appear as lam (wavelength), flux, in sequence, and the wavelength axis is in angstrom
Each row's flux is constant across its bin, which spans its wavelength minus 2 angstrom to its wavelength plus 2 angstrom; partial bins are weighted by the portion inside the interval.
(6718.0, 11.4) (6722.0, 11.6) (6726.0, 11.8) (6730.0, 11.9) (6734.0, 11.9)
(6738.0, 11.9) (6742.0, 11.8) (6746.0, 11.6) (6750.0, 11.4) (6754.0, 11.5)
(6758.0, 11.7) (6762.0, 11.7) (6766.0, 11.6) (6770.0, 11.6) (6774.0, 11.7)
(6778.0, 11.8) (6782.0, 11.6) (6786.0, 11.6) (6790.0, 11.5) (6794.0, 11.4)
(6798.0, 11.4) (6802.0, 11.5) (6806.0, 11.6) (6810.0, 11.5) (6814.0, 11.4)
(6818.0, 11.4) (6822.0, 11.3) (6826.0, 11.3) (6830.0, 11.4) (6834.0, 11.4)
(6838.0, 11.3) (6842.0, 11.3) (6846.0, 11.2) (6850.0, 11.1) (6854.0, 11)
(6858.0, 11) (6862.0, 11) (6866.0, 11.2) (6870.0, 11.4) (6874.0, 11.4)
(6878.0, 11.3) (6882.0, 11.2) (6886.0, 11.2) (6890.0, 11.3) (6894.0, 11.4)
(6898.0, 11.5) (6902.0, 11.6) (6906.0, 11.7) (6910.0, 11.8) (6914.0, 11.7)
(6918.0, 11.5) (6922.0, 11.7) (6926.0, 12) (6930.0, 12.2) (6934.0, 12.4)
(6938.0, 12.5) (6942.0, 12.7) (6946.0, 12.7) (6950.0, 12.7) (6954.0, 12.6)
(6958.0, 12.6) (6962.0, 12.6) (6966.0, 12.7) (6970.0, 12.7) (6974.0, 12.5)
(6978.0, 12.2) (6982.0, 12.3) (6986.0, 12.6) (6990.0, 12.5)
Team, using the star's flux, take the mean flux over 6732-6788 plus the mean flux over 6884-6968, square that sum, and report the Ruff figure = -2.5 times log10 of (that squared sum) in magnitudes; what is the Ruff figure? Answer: -6.88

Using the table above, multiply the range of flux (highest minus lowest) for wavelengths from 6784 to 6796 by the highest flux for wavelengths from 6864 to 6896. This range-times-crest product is 2.3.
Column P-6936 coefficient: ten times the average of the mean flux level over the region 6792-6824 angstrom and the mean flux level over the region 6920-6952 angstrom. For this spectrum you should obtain 119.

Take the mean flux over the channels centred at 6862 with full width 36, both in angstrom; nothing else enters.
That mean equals 11.2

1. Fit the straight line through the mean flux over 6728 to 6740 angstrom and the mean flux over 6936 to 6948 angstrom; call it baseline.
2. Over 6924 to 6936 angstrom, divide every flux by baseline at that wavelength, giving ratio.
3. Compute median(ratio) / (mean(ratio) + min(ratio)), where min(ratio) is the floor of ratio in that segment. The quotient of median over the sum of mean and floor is 0.504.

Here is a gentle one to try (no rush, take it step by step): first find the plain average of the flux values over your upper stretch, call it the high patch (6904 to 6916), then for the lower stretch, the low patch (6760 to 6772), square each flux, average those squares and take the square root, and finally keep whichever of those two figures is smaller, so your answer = 11.6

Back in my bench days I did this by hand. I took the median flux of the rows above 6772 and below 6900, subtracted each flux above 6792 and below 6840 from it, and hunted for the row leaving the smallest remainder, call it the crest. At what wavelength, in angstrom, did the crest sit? 6806.0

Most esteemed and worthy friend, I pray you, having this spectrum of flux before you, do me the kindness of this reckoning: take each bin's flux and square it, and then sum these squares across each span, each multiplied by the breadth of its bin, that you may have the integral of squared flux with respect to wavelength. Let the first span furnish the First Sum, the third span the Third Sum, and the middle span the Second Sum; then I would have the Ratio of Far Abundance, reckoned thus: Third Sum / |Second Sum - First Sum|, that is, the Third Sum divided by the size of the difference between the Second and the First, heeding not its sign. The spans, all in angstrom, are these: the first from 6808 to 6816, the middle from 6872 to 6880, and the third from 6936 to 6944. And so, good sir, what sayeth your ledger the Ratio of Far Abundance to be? 70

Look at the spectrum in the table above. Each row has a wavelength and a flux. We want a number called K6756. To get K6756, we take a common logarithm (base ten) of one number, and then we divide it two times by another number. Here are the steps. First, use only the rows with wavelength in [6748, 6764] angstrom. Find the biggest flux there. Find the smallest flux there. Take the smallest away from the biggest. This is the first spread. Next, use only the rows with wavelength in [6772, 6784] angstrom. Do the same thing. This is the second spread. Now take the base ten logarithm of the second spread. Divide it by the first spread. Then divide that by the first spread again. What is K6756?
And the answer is -7.8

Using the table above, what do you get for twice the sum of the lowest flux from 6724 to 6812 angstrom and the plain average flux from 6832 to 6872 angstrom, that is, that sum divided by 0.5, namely 45.2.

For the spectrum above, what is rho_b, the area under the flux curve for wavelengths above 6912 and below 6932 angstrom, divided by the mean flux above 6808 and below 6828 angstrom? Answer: 20.77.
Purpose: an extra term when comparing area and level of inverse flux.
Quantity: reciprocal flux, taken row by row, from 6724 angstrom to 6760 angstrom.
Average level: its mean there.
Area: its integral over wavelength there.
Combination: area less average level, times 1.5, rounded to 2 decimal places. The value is 4.48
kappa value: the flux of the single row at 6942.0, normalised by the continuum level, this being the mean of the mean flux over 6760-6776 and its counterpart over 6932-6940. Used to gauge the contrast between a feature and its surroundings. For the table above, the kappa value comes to 1.05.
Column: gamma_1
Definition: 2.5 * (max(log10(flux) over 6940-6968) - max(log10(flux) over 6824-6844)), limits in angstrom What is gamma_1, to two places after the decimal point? 0.12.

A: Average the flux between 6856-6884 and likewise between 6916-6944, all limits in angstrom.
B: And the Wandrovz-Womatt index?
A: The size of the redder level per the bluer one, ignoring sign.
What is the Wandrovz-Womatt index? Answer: 1.08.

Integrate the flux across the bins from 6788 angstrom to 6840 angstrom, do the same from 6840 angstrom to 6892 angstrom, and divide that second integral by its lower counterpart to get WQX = 0.98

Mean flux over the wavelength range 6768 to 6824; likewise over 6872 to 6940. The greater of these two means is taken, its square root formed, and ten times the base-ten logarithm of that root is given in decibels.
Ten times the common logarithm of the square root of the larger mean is 5.34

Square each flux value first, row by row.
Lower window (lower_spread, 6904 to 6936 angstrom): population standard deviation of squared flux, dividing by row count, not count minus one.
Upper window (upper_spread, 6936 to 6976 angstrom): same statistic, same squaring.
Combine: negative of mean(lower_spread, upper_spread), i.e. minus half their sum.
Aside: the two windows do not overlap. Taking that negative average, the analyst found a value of -4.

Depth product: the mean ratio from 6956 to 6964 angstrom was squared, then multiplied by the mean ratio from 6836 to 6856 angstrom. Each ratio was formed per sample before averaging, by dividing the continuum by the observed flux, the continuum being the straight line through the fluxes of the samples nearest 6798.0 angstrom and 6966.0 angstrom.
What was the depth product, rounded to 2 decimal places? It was 1.06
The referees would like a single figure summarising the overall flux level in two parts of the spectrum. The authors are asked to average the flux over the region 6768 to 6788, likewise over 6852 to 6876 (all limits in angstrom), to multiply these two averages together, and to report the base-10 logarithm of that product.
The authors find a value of 2.11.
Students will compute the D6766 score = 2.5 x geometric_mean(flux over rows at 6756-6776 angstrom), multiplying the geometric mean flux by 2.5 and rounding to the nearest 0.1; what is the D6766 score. 29.1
